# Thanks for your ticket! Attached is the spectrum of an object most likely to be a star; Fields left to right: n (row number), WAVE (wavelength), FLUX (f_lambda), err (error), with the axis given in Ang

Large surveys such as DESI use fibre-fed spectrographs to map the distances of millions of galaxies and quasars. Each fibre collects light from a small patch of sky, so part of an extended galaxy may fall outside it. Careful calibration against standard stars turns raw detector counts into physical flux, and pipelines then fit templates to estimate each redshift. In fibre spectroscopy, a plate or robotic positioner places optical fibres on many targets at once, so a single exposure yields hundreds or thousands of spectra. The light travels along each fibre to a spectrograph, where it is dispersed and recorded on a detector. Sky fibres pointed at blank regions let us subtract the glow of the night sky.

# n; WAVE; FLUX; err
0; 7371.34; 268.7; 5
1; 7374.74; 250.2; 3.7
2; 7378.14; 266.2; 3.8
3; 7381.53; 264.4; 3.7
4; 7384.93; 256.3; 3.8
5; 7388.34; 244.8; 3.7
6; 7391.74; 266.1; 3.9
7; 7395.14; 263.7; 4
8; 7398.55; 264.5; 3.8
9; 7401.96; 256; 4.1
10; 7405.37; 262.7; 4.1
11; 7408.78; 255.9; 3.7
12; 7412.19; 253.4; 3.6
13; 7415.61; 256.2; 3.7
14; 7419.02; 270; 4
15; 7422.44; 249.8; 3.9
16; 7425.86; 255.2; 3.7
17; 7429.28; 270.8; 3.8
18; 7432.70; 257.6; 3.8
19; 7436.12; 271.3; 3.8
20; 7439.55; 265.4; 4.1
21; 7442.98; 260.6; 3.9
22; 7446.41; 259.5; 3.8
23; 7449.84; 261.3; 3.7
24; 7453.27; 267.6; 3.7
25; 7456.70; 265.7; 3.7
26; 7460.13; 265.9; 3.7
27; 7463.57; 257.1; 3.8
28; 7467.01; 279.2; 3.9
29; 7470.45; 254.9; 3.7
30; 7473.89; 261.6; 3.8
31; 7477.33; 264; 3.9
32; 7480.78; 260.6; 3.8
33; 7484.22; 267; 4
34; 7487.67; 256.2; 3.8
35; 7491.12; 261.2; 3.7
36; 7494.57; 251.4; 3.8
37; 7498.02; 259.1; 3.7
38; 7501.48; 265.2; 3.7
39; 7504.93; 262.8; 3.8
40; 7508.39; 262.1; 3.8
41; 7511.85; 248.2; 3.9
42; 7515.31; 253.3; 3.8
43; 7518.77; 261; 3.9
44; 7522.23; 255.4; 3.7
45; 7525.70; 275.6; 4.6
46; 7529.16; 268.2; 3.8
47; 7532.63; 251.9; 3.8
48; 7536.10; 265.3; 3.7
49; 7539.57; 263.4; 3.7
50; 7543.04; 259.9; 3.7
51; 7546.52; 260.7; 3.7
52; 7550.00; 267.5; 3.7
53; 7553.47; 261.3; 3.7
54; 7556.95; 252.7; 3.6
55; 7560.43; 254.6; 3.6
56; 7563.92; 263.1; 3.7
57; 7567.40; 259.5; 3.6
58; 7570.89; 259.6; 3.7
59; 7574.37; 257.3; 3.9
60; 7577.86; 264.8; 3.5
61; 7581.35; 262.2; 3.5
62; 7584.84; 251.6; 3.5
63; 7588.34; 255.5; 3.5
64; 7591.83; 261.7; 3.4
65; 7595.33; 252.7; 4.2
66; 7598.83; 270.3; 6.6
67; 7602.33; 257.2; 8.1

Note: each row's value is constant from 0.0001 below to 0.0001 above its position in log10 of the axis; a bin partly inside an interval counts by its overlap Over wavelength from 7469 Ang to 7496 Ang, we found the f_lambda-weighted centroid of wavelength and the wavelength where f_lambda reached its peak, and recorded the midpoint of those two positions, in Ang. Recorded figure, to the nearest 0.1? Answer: 7483.3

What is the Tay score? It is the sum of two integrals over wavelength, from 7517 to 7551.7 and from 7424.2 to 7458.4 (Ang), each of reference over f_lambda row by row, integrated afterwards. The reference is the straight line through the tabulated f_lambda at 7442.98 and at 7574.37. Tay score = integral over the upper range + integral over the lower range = 68.0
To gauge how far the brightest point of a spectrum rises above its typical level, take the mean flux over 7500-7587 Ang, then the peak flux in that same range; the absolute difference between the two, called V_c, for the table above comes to 15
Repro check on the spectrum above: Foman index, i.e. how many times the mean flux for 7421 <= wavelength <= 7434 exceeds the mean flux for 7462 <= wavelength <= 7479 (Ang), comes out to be 0.98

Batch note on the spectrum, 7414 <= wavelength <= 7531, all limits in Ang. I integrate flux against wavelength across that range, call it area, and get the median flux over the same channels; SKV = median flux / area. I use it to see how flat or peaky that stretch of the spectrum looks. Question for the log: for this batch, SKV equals 0.009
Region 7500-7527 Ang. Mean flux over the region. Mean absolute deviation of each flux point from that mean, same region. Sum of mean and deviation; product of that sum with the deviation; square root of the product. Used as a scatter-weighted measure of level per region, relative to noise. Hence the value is 40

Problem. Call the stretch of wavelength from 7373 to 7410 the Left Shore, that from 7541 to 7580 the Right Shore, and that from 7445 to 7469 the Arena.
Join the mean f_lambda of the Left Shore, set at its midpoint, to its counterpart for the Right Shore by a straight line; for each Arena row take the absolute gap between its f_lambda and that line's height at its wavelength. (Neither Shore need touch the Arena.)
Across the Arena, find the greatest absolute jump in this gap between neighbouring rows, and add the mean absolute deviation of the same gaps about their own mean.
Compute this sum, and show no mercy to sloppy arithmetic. 21.4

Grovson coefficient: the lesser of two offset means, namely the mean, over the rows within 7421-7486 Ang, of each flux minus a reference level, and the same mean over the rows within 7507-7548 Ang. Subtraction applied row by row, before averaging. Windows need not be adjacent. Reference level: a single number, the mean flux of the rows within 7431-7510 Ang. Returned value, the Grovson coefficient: -2.07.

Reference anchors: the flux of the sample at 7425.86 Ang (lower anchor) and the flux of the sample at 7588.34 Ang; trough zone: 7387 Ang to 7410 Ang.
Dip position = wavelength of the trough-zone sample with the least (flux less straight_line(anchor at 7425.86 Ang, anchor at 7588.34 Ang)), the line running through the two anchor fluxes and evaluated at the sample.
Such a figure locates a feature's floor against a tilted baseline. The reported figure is 7388.34 Ang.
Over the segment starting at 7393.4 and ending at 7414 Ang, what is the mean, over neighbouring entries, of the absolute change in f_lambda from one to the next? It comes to 5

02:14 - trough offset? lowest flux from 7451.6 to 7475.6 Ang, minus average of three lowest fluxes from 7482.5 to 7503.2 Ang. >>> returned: -1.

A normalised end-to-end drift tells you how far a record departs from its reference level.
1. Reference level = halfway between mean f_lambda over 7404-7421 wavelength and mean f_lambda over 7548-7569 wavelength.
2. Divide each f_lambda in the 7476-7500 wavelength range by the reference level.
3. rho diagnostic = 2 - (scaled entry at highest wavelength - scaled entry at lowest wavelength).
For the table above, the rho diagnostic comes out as 2.02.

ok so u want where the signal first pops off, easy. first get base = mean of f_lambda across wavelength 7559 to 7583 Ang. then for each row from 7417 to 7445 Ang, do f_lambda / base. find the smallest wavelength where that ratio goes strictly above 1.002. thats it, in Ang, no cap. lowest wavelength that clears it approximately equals 7419.02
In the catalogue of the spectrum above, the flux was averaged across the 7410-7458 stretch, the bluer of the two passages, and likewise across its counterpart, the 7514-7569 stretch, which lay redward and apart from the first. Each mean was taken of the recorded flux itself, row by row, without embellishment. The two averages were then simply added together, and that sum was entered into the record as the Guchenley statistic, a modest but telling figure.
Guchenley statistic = 522.6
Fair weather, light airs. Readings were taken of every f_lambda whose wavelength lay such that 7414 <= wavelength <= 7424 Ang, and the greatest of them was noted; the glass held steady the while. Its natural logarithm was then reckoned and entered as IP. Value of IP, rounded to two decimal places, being 5.60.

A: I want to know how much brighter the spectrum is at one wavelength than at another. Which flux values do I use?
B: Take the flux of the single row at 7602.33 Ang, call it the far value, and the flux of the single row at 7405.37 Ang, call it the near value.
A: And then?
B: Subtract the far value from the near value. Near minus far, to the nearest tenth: 5.5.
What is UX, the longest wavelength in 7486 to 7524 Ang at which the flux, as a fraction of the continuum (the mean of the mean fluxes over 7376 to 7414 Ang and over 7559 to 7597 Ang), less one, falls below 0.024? 7522.23 Ang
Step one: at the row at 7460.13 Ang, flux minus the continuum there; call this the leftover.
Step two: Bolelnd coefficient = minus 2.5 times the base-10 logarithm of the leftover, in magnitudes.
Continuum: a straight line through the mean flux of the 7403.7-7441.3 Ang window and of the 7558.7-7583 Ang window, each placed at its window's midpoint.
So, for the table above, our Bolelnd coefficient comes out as -1.81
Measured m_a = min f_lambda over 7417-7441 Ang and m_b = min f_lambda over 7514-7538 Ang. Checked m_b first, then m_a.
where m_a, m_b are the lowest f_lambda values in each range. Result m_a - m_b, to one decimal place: -2.1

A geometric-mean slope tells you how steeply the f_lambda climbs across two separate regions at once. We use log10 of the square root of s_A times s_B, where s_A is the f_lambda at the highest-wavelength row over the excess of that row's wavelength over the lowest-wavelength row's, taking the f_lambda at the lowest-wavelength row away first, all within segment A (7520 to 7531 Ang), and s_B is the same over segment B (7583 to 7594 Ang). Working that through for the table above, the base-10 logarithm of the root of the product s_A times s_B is 0.2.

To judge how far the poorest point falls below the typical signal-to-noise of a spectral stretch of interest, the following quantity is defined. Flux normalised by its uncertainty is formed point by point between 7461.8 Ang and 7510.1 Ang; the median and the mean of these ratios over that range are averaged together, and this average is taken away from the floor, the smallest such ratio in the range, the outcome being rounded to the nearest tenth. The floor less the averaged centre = -2.7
